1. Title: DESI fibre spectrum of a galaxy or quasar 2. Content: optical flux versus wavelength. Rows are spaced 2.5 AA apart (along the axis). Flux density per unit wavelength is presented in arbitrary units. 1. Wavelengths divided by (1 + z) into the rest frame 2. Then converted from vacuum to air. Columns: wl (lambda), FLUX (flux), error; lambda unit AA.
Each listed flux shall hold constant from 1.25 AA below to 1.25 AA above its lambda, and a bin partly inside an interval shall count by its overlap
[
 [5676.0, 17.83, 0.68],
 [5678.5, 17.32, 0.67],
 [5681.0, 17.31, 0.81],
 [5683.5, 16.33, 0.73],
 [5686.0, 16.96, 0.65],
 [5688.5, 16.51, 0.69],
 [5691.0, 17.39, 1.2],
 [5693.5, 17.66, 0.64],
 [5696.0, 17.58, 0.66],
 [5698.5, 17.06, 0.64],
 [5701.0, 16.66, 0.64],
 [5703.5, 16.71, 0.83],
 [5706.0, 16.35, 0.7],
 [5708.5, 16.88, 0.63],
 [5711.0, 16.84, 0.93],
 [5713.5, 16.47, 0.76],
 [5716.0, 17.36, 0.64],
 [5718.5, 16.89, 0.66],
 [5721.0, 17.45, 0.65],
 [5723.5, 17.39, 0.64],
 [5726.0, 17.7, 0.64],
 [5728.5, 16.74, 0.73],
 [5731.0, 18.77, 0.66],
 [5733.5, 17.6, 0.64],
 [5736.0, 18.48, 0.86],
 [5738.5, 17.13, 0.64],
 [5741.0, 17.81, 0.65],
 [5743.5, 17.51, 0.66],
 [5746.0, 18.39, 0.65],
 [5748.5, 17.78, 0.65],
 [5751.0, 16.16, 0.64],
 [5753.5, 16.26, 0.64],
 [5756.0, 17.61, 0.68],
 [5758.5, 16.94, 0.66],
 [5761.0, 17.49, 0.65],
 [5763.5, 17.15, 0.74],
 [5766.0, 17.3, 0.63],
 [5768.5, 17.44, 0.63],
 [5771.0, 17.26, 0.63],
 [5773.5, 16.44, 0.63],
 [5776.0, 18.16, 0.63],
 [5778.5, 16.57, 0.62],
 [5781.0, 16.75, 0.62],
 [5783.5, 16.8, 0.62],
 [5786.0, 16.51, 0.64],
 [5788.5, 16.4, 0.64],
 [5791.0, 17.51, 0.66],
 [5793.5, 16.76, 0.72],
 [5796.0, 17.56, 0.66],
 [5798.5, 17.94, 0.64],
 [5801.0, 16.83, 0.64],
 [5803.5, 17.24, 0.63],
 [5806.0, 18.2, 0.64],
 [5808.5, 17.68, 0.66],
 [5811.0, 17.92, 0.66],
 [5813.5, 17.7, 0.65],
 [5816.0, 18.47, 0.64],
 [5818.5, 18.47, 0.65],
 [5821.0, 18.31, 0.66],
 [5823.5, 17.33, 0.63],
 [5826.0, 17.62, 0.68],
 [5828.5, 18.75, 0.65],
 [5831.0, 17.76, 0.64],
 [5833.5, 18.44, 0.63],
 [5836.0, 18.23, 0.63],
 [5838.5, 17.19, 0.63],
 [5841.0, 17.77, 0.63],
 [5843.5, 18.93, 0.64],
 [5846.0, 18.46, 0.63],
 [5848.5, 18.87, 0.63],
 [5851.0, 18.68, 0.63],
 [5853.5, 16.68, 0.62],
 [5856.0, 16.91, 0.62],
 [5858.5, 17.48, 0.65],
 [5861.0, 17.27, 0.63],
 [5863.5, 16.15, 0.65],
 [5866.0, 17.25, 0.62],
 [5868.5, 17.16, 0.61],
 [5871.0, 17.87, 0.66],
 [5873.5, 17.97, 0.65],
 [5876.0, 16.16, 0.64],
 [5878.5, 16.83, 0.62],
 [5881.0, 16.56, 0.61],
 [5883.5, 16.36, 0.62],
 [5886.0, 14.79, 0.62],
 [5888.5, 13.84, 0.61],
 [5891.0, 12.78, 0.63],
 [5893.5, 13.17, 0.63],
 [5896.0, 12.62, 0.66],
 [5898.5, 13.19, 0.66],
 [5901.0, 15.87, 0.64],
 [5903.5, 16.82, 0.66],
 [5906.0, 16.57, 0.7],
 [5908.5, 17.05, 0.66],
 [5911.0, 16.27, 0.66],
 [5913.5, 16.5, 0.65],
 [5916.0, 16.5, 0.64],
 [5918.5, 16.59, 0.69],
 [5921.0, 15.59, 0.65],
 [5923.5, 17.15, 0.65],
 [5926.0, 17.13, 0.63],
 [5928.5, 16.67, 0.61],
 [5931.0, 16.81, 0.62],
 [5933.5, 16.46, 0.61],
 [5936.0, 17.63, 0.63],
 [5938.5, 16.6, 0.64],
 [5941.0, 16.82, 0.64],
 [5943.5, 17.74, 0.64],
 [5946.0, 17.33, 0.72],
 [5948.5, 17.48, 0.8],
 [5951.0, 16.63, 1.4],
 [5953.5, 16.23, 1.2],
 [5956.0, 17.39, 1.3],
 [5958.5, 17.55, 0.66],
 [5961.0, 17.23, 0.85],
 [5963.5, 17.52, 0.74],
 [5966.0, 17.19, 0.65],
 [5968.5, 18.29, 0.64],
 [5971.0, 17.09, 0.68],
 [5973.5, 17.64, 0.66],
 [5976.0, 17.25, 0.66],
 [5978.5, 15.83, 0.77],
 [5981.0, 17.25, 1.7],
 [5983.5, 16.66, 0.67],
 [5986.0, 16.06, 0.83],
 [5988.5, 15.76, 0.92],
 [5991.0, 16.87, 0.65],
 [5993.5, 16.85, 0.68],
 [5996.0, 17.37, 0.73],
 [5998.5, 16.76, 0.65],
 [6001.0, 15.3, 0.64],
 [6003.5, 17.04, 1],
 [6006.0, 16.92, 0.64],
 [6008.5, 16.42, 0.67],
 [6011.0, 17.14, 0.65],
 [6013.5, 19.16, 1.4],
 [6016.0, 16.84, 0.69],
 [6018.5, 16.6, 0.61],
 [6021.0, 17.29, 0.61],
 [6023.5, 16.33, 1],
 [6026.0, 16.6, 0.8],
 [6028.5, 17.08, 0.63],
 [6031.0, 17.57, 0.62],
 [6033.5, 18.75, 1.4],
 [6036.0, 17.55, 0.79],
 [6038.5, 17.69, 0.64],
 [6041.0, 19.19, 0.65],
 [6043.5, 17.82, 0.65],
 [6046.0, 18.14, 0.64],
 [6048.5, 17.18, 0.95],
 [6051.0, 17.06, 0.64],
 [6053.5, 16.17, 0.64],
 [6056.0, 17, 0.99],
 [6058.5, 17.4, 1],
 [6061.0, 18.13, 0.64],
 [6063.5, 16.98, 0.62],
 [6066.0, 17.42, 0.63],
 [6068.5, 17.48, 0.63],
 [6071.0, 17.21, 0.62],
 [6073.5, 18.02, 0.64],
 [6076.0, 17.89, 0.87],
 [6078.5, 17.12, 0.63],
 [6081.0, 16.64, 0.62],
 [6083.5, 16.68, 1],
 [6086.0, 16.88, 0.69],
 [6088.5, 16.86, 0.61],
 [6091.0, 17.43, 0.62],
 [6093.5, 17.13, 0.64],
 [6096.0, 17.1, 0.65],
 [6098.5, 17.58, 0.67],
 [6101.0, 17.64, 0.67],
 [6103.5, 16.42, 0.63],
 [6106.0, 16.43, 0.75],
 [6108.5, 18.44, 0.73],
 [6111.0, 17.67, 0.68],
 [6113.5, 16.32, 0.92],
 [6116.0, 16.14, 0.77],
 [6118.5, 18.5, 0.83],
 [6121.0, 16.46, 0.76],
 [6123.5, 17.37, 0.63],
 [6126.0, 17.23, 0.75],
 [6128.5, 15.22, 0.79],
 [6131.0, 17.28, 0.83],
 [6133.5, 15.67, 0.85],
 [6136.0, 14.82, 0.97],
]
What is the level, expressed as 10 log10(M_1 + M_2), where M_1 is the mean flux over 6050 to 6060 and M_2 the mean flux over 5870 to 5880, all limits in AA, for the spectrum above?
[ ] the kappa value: 15.33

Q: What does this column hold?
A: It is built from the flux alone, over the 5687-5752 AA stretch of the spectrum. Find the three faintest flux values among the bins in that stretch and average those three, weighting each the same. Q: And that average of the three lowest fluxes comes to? 16.3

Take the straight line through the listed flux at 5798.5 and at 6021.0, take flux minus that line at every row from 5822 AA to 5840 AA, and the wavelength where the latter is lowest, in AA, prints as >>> 5838.5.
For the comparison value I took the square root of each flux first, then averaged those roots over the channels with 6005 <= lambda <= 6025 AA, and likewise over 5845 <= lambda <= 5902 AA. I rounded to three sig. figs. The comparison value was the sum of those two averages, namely 8.15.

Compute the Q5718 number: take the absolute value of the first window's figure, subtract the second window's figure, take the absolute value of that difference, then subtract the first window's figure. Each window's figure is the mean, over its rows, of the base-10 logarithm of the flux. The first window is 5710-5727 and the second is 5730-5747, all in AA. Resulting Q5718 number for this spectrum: -1.21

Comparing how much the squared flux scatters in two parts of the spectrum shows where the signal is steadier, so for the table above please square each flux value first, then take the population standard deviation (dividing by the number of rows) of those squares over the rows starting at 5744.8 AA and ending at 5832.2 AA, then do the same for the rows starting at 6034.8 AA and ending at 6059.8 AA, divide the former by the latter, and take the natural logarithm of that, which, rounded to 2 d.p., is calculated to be -0.12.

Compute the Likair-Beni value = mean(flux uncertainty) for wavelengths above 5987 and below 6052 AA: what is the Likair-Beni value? 0.77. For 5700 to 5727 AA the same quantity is 0.70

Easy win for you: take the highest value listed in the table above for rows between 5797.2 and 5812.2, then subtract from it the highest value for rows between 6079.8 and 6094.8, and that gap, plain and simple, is 0.8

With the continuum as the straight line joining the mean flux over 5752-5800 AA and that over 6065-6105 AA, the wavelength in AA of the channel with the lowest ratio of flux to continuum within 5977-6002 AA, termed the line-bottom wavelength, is 6001.0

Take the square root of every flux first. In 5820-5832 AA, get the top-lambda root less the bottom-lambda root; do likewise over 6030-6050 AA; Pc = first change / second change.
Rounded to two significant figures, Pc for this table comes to 1.4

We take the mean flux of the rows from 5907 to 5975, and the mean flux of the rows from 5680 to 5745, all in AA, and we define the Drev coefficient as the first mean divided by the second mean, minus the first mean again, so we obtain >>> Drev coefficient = -16.0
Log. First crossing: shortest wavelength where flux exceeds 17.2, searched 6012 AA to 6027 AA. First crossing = 6013.5 AA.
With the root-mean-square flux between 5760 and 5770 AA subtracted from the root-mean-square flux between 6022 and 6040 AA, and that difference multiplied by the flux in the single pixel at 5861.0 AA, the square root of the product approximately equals 0.8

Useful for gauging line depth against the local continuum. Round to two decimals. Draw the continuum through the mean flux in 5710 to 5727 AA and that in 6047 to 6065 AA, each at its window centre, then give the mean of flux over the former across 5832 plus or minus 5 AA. 1.07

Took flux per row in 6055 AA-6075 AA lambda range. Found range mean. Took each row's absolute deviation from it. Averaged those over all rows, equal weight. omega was 0.32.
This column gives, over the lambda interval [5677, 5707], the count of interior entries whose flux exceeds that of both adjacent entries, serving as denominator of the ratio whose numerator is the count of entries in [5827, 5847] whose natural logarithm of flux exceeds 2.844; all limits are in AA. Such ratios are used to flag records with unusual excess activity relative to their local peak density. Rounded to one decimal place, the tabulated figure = 2.7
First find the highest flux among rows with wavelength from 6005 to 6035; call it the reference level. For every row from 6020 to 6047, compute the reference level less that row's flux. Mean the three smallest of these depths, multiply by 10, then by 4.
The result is 19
